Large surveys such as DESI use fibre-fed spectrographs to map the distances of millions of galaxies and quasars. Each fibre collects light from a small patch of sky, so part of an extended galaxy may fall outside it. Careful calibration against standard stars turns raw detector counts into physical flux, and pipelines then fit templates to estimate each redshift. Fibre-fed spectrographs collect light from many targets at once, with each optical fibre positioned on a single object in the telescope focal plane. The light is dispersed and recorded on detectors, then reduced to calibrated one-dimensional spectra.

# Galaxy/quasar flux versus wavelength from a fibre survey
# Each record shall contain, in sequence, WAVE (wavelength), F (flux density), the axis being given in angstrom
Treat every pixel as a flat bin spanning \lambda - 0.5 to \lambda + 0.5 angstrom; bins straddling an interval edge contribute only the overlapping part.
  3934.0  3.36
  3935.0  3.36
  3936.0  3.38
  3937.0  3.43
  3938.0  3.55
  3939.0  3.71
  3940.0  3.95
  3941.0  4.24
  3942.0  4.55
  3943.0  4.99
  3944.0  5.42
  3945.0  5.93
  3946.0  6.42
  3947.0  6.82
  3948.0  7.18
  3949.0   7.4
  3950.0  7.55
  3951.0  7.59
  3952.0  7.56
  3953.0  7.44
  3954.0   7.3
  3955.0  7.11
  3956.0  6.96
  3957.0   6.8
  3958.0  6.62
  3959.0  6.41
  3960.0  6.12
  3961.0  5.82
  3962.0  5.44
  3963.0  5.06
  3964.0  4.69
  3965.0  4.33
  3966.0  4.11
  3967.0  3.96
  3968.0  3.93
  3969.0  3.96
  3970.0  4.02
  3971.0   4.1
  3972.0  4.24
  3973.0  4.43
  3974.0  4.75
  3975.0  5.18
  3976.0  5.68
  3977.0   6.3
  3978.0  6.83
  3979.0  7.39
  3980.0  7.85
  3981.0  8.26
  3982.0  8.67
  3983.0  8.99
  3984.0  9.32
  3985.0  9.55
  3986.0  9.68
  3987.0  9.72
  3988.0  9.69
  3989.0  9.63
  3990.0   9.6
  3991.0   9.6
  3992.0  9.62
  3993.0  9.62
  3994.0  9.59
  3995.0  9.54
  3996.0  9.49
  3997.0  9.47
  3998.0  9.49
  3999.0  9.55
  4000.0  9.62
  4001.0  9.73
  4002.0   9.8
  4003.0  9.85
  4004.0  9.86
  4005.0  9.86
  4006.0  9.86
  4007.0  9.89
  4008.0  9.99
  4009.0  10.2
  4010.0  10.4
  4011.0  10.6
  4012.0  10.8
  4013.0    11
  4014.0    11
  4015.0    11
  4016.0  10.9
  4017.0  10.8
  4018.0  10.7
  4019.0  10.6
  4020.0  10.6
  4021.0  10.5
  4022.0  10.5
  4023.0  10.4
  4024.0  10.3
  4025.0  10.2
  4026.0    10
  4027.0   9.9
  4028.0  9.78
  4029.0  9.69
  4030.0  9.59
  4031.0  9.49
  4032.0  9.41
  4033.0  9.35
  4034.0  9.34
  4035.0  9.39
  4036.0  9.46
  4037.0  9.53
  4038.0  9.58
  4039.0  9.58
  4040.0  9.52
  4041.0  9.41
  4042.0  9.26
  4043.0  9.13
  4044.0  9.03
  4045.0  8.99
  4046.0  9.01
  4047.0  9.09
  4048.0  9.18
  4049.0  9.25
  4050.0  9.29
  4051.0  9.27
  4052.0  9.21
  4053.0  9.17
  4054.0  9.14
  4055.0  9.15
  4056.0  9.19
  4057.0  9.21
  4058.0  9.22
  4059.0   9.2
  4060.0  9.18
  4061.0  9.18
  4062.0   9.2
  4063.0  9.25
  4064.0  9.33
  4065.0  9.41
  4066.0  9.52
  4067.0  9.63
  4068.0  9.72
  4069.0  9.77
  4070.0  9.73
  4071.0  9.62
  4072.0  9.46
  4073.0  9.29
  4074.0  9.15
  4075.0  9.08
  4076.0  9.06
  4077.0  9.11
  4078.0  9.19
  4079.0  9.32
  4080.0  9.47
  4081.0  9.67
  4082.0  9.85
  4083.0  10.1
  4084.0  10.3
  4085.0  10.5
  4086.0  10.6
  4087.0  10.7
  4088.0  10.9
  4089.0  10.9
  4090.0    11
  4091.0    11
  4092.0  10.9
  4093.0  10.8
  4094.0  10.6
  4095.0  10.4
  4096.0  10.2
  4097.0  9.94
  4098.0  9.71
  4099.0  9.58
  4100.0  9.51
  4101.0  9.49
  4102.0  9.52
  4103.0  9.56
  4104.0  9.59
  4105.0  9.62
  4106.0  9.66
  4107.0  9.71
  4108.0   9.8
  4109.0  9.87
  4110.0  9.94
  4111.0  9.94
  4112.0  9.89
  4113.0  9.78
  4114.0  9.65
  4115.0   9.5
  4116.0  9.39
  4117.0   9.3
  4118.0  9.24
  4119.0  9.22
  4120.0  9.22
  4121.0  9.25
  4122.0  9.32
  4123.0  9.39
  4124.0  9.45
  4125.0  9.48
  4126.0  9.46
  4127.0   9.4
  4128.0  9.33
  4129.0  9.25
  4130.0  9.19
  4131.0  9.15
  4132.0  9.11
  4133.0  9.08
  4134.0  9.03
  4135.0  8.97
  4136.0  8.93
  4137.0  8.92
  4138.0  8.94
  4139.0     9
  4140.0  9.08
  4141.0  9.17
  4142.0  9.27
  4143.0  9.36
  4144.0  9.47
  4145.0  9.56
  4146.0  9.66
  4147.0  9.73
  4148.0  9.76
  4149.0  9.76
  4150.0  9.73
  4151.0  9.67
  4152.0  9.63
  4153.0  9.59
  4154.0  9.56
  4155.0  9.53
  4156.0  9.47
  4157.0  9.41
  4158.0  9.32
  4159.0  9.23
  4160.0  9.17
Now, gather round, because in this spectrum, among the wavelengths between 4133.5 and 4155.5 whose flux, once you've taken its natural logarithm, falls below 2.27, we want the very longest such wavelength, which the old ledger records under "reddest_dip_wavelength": 4155.0 angstrom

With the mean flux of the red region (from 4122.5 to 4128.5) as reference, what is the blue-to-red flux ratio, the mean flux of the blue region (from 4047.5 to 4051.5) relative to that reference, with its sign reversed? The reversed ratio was -1.0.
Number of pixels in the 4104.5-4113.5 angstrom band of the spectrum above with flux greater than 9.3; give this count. 9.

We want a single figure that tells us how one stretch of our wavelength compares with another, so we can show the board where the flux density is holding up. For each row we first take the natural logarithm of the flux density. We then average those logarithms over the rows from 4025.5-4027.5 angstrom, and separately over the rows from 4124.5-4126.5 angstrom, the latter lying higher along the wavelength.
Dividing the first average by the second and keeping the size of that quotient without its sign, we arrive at 1.02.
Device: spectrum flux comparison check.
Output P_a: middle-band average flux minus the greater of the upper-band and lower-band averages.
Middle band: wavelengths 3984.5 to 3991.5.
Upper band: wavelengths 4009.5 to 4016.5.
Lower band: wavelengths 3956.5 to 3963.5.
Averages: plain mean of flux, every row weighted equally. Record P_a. -1.2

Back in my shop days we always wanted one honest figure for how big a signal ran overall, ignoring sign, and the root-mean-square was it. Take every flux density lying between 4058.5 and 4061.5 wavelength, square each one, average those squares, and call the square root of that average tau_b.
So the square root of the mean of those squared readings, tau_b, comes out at 9.2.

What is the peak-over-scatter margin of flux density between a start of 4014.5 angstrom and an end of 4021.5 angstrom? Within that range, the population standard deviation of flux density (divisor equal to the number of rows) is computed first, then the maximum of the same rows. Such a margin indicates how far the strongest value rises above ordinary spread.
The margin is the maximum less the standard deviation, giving 10.8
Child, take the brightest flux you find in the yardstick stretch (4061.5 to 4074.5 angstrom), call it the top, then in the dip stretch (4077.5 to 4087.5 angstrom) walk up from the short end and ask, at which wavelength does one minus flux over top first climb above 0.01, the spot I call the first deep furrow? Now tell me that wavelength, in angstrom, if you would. 4078.0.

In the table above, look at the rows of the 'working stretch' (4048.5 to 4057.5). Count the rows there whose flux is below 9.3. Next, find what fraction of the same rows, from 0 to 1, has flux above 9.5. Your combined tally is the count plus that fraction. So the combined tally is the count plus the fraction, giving 9.0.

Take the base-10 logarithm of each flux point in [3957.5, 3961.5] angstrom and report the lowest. 0.76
